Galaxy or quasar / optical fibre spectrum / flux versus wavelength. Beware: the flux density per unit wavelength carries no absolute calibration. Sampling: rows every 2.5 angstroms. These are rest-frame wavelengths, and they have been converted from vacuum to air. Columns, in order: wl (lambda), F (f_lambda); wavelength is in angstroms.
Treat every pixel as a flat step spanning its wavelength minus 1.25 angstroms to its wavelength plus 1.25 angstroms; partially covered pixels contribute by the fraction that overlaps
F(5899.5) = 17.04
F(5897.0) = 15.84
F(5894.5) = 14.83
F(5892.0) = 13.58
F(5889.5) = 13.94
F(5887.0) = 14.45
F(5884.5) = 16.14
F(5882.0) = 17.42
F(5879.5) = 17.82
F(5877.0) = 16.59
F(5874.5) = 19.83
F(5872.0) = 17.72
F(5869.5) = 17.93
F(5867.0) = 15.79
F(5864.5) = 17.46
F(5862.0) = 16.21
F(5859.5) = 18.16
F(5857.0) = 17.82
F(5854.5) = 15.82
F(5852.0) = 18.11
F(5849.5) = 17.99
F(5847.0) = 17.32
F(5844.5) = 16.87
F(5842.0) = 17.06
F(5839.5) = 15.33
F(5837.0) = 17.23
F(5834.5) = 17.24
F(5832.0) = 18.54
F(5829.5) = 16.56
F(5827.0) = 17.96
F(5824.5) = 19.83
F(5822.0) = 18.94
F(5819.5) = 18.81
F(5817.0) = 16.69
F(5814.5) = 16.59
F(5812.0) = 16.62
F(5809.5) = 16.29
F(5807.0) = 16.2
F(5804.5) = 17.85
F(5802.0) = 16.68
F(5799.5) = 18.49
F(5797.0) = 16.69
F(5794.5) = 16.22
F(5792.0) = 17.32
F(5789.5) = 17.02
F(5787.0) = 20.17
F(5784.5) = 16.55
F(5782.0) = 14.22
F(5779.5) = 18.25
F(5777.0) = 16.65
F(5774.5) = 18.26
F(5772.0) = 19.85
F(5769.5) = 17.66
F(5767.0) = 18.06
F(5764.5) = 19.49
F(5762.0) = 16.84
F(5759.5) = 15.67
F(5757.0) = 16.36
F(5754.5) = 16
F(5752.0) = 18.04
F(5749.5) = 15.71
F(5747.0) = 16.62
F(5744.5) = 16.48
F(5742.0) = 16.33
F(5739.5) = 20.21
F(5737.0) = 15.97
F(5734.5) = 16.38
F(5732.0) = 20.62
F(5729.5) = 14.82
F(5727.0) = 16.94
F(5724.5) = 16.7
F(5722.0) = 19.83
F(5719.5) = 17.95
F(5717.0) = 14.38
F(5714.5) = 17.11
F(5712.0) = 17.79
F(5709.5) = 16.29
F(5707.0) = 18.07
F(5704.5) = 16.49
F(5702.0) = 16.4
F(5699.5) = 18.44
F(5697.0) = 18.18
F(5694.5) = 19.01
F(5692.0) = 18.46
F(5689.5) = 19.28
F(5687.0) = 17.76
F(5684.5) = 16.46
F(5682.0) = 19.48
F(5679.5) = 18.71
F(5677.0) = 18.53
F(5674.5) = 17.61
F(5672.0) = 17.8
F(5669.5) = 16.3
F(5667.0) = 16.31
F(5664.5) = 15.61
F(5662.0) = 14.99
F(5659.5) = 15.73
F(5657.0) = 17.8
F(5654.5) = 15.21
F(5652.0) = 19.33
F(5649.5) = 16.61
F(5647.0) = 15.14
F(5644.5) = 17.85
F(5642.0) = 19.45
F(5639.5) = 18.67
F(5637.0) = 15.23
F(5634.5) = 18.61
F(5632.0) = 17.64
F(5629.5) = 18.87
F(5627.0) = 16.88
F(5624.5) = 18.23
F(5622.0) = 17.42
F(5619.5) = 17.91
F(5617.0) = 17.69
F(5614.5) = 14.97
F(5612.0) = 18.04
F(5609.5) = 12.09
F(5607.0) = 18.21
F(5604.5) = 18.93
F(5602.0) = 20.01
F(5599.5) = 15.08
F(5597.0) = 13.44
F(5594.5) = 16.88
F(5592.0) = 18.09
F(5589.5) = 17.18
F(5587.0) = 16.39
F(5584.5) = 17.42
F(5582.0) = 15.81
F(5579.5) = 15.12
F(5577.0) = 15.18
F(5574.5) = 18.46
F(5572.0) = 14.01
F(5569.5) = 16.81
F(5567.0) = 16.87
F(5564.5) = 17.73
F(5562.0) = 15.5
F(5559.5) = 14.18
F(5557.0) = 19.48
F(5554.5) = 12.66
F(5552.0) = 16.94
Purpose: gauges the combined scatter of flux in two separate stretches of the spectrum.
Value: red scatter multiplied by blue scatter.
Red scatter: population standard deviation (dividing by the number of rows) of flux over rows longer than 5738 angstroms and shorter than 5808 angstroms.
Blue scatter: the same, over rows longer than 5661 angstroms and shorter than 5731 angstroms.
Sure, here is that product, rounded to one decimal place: 2.0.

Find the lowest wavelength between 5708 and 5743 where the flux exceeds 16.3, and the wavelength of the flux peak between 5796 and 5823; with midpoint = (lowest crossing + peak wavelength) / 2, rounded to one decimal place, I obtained 5767.0 angstroms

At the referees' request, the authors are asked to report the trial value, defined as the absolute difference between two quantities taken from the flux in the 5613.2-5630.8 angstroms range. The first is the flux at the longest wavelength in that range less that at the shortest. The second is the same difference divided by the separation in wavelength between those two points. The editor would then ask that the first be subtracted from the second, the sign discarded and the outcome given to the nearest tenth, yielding 3.6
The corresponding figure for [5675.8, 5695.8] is 0.5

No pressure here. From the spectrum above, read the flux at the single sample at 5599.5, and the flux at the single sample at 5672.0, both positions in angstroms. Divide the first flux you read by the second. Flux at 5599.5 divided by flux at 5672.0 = 0.85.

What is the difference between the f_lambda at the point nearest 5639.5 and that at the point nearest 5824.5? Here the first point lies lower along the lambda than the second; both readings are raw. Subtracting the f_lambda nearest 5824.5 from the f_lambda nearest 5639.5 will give -1.2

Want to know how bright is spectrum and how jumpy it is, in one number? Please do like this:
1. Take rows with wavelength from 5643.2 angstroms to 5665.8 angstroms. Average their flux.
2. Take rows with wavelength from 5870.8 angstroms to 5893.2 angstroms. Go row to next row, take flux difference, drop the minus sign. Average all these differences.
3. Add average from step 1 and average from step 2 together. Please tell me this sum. 17.8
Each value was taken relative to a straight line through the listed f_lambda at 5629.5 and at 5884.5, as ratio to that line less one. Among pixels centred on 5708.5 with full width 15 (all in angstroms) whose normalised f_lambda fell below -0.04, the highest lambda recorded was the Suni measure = 5714.5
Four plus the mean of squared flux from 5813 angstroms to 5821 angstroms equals 307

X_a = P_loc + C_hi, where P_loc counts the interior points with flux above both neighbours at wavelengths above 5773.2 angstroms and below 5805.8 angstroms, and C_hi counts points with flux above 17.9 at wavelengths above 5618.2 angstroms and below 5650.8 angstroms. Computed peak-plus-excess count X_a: 10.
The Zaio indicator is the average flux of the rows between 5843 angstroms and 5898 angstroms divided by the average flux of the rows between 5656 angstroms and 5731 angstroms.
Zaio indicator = 0.97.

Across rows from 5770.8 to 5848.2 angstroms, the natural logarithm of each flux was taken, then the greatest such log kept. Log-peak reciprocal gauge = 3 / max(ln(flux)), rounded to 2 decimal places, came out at 1.00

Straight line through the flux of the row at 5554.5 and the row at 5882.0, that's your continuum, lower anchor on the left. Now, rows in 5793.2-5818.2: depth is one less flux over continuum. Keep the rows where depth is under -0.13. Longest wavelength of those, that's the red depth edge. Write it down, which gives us 5799.5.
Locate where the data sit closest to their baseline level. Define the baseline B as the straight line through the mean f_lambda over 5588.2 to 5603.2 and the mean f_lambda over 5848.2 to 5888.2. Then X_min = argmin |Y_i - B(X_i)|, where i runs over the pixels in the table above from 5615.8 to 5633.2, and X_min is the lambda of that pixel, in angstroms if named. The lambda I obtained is 5627.0 angstroms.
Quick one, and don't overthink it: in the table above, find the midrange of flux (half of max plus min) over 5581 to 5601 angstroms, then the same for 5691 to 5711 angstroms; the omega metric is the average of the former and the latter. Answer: 16.7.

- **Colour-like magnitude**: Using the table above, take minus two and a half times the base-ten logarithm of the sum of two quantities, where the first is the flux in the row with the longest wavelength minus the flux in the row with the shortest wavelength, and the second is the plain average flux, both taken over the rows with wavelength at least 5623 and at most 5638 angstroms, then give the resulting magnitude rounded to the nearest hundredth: -2.91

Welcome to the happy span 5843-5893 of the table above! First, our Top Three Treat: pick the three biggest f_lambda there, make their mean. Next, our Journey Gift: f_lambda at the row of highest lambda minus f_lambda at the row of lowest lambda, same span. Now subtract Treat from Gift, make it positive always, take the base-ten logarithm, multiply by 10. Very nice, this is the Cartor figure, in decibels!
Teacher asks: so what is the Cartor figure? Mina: 13.4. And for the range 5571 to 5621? 11.8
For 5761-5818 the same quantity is 13.0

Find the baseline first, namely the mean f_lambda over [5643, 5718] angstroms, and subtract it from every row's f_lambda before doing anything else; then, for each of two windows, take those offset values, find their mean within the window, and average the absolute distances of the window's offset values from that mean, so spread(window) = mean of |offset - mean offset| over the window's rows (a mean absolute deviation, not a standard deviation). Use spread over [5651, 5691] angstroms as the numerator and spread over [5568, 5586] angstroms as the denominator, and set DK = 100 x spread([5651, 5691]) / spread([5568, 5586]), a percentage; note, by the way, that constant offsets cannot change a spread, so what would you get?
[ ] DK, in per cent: 106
